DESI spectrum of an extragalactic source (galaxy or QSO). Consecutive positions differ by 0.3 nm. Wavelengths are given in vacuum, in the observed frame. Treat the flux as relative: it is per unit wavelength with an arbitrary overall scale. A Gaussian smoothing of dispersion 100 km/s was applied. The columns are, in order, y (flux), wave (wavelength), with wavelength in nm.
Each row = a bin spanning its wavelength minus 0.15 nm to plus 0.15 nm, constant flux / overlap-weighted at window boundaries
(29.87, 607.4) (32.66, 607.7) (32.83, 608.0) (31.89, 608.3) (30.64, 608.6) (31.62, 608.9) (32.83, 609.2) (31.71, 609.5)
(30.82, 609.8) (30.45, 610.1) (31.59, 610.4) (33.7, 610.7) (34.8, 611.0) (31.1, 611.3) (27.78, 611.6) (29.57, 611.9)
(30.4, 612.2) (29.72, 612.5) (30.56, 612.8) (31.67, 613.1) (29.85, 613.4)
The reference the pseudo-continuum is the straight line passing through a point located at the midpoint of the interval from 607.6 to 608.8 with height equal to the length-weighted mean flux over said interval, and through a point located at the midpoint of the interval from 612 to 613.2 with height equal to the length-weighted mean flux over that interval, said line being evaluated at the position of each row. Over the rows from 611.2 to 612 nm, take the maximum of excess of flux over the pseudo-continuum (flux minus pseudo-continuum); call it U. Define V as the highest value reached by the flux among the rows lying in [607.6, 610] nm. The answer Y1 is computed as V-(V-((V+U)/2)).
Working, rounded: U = 0.17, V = 32.83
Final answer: 16.5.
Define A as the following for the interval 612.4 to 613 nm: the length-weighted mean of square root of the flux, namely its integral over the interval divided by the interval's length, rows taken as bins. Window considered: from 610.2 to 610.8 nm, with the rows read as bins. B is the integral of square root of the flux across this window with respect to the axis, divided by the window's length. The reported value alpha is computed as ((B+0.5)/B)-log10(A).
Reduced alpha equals 0.347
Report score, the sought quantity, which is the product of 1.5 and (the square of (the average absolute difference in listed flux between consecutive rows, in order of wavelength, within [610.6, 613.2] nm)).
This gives 4.2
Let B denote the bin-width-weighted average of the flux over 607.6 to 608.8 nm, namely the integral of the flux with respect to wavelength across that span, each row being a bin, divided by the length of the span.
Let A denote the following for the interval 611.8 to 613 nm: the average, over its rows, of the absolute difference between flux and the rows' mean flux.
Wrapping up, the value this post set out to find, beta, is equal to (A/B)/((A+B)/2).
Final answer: 0.0008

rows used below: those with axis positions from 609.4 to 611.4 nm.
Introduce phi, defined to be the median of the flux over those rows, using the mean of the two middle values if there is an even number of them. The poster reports 31.6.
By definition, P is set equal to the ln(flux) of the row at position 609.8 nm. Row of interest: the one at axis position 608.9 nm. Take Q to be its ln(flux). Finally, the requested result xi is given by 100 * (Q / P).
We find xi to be 101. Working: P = 3.43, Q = 3.45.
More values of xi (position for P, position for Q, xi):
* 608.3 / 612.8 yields 99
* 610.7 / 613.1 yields 98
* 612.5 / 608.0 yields 103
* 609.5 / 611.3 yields 99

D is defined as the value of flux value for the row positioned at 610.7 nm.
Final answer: 33.7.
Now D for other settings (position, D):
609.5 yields 31.71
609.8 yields 30.82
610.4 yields 31.59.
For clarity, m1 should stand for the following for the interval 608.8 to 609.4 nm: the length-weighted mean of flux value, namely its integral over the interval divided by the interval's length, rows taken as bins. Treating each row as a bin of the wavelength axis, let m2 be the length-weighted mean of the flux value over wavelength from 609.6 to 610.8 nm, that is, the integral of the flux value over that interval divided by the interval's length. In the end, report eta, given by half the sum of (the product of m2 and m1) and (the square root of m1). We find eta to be 511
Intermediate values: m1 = 32.2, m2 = 31.6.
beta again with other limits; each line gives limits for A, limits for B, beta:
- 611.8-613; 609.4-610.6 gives 0.0008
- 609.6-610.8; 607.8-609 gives 0.0020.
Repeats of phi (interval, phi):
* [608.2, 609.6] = 31.7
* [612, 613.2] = 30.5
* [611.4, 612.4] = 29.6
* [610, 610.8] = 31.6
